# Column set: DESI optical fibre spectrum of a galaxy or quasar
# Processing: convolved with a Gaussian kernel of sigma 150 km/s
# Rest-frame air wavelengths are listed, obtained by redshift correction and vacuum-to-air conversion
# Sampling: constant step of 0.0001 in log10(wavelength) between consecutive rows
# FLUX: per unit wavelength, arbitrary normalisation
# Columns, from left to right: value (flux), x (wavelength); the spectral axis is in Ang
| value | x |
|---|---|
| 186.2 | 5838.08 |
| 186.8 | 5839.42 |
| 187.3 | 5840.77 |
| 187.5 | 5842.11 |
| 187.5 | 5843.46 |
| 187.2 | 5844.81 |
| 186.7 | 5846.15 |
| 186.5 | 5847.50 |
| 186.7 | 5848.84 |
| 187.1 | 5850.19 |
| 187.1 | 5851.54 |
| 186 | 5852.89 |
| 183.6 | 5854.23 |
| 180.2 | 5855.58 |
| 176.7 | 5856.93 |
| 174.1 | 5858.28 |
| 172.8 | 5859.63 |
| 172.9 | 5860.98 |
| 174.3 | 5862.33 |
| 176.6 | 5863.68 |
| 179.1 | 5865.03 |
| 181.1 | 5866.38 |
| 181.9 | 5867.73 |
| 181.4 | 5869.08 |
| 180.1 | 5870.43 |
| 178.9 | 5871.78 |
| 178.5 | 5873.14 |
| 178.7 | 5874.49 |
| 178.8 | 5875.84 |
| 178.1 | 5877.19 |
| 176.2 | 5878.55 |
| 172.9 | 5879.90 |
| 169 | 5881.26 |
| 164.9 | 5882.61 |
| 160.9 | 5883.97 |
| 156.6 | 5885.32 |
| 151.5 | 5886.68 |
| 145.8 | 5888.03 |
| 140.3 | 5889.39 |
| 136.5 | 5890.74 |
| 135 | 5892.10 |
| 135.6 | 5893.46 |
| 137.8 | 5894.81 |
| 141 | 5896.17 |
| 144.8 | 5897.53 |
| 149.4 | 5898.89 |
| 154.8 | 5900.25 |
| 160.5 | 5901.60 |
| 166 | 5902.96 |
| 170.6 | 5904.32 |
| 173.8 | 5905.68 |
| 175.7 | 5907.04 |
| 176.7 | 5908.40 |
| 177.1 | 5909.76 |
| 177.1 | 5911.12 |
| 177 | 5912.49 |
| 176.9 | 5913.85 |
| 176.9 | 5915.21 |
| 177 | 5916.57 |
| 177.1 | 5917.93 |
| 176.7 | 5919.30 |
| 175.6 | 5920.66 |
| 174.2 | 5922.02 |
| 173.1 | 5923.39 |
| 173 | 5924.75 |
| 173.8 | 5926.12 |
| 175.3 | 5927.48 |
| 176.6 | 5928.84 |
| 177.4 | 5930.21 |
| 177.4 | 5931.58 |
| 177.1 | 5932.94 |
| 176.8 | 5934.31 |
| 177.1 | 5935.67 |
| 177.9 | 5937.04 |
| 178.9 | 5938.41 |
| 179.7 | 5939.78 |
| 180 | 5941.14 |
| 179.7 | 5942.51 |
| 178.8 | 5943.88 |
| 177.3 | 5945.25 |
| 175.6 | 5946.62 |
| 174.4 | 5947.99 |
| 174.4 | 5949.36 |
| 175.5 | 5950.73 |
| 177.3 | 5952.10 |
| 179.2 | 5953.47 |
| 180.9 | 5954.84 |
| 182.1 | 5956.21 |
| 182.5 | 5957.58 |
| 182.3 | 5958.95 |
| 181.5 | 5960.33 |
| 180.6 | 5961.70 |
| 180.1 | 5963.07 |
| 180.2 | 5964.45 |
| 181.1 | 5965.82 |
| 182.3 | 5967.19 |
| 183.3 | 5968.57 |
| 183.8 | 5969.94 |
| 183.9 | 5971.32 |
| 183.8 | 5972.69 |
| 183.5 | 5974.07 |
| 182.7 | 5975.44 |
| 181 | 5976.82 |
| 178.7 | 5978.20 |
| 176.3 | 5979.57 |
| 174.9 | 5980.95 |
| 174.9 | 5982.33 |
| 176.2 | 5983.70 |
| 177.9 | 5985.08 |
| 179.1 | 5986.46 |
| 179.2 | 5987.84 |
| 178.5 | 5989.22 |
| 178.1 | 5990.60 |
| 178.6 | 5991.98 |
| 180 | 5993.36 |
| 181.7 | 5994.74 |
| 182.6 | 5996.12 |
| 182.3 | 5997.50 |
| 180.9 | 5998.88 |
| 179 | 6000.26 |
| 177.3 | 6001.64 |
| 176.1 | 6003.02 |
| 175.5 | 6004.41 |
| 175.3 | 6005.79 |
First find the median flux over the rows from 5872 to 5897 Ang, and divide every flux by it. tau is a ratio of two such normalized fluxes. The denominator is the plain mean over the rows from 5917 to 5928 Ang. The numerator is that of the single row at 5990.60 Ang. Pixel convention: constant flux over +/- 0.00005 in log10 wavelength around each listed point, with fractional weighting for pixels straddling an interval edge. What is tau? 1.02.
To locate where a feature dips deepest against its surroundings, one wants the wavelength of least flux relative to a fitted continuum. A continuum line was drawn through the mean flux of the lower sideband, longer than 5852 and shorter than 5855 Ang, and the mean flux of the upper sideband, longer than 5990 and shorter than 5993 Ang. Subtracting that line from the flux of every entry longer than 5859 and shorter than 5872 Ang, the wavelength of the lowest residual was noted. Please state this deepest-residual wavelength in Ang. 5859.63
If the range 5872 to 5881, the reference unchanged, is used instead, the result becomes 5879.90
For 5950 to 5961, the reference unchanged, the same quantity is 5950.73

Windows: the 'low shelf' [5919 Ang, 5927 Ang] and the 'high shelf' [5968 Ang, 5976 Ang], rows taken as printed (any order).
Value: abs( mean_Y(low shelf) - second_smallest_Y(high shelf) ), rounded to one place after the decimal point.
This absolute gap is 8.9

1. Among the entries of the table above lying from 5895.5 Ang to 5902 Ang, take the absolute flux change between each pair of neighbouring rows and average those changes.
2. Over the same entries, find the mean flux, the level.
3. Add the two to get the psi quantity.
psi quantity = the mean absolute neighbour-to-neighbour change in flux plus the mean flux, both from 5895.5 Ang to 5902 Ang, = 155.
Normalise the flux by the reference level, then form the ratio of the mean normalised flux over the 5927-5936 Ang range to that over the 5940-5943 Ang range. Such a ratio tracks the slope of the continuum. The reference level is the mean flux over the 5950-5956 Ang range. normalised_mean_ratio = 0.98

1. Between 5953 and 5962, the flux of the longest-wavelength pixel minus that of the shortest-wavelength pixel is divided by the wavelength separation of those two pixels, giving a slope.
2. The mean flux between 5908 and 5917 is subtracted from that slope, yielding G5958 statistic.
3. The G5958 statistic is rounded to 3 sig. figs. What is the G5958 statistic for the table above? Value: -177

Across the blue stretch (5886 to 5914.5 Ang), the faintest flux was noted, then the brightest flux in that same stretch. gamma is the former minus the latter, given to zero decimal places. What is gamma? -42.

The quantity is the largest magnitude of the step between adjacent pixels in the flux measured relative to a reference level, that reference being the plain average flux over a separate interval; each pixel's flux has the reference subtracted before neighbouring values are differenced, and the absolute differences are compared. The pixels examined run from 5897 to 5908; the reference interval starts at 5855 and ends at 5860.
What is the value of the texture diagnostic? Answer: 5.7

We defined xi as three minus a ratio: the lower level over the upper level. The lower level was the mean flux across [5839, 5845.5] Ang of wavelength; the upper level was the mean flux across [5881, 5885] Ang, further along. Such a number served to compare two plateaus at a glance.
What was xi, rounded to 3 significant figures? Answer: 1.86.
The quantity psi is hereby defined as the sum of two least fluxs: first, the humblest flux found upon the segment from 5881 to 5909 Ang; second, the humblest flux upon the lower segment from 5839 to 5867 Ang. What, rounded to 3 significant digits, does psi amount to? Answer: 308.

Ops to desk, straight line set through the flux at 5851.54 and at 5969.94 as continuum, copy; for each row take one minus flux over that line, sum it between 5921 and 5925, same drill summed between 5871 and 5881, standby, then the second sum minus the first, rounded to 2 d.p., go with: 0.15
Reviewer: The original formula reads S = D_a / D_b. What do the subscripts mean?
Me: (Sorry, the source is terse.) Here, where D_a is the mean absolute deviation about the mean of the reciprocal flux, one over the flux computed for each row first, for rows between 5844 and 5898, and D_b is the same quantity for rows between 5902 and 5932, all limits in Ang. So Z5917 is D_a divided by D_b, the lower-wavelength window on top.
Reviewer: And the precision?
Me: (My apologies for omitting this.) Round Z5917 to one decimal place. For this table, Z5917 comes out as 8.3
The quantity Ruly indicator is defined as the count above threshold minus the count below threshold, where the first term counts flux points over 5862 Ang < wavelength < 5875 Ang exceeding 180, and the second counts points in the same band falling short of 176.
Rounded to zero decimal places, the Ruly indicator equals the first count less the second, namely 3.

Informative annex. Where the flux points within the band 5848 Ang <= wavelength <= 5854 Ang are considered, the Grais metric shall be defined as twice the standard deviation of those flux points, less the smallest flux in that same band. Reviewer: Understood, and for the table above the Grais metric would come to -185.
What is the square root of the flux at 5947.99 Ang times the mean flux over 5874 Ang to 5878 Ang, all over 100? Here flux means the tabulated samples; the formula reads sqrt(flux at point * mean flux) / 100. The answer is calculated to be 1.76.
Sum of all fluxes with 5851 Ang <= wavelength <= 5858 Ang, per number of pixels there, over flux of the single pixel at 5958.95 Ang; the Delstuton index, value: 1.00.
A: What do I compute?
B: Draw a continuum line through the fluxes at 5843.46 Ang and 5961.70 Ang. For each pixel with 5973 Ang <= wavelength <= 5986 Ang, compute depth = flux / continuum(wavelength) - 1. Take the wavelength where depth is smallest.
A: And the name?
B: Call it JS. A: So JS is 5980.95 Ang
